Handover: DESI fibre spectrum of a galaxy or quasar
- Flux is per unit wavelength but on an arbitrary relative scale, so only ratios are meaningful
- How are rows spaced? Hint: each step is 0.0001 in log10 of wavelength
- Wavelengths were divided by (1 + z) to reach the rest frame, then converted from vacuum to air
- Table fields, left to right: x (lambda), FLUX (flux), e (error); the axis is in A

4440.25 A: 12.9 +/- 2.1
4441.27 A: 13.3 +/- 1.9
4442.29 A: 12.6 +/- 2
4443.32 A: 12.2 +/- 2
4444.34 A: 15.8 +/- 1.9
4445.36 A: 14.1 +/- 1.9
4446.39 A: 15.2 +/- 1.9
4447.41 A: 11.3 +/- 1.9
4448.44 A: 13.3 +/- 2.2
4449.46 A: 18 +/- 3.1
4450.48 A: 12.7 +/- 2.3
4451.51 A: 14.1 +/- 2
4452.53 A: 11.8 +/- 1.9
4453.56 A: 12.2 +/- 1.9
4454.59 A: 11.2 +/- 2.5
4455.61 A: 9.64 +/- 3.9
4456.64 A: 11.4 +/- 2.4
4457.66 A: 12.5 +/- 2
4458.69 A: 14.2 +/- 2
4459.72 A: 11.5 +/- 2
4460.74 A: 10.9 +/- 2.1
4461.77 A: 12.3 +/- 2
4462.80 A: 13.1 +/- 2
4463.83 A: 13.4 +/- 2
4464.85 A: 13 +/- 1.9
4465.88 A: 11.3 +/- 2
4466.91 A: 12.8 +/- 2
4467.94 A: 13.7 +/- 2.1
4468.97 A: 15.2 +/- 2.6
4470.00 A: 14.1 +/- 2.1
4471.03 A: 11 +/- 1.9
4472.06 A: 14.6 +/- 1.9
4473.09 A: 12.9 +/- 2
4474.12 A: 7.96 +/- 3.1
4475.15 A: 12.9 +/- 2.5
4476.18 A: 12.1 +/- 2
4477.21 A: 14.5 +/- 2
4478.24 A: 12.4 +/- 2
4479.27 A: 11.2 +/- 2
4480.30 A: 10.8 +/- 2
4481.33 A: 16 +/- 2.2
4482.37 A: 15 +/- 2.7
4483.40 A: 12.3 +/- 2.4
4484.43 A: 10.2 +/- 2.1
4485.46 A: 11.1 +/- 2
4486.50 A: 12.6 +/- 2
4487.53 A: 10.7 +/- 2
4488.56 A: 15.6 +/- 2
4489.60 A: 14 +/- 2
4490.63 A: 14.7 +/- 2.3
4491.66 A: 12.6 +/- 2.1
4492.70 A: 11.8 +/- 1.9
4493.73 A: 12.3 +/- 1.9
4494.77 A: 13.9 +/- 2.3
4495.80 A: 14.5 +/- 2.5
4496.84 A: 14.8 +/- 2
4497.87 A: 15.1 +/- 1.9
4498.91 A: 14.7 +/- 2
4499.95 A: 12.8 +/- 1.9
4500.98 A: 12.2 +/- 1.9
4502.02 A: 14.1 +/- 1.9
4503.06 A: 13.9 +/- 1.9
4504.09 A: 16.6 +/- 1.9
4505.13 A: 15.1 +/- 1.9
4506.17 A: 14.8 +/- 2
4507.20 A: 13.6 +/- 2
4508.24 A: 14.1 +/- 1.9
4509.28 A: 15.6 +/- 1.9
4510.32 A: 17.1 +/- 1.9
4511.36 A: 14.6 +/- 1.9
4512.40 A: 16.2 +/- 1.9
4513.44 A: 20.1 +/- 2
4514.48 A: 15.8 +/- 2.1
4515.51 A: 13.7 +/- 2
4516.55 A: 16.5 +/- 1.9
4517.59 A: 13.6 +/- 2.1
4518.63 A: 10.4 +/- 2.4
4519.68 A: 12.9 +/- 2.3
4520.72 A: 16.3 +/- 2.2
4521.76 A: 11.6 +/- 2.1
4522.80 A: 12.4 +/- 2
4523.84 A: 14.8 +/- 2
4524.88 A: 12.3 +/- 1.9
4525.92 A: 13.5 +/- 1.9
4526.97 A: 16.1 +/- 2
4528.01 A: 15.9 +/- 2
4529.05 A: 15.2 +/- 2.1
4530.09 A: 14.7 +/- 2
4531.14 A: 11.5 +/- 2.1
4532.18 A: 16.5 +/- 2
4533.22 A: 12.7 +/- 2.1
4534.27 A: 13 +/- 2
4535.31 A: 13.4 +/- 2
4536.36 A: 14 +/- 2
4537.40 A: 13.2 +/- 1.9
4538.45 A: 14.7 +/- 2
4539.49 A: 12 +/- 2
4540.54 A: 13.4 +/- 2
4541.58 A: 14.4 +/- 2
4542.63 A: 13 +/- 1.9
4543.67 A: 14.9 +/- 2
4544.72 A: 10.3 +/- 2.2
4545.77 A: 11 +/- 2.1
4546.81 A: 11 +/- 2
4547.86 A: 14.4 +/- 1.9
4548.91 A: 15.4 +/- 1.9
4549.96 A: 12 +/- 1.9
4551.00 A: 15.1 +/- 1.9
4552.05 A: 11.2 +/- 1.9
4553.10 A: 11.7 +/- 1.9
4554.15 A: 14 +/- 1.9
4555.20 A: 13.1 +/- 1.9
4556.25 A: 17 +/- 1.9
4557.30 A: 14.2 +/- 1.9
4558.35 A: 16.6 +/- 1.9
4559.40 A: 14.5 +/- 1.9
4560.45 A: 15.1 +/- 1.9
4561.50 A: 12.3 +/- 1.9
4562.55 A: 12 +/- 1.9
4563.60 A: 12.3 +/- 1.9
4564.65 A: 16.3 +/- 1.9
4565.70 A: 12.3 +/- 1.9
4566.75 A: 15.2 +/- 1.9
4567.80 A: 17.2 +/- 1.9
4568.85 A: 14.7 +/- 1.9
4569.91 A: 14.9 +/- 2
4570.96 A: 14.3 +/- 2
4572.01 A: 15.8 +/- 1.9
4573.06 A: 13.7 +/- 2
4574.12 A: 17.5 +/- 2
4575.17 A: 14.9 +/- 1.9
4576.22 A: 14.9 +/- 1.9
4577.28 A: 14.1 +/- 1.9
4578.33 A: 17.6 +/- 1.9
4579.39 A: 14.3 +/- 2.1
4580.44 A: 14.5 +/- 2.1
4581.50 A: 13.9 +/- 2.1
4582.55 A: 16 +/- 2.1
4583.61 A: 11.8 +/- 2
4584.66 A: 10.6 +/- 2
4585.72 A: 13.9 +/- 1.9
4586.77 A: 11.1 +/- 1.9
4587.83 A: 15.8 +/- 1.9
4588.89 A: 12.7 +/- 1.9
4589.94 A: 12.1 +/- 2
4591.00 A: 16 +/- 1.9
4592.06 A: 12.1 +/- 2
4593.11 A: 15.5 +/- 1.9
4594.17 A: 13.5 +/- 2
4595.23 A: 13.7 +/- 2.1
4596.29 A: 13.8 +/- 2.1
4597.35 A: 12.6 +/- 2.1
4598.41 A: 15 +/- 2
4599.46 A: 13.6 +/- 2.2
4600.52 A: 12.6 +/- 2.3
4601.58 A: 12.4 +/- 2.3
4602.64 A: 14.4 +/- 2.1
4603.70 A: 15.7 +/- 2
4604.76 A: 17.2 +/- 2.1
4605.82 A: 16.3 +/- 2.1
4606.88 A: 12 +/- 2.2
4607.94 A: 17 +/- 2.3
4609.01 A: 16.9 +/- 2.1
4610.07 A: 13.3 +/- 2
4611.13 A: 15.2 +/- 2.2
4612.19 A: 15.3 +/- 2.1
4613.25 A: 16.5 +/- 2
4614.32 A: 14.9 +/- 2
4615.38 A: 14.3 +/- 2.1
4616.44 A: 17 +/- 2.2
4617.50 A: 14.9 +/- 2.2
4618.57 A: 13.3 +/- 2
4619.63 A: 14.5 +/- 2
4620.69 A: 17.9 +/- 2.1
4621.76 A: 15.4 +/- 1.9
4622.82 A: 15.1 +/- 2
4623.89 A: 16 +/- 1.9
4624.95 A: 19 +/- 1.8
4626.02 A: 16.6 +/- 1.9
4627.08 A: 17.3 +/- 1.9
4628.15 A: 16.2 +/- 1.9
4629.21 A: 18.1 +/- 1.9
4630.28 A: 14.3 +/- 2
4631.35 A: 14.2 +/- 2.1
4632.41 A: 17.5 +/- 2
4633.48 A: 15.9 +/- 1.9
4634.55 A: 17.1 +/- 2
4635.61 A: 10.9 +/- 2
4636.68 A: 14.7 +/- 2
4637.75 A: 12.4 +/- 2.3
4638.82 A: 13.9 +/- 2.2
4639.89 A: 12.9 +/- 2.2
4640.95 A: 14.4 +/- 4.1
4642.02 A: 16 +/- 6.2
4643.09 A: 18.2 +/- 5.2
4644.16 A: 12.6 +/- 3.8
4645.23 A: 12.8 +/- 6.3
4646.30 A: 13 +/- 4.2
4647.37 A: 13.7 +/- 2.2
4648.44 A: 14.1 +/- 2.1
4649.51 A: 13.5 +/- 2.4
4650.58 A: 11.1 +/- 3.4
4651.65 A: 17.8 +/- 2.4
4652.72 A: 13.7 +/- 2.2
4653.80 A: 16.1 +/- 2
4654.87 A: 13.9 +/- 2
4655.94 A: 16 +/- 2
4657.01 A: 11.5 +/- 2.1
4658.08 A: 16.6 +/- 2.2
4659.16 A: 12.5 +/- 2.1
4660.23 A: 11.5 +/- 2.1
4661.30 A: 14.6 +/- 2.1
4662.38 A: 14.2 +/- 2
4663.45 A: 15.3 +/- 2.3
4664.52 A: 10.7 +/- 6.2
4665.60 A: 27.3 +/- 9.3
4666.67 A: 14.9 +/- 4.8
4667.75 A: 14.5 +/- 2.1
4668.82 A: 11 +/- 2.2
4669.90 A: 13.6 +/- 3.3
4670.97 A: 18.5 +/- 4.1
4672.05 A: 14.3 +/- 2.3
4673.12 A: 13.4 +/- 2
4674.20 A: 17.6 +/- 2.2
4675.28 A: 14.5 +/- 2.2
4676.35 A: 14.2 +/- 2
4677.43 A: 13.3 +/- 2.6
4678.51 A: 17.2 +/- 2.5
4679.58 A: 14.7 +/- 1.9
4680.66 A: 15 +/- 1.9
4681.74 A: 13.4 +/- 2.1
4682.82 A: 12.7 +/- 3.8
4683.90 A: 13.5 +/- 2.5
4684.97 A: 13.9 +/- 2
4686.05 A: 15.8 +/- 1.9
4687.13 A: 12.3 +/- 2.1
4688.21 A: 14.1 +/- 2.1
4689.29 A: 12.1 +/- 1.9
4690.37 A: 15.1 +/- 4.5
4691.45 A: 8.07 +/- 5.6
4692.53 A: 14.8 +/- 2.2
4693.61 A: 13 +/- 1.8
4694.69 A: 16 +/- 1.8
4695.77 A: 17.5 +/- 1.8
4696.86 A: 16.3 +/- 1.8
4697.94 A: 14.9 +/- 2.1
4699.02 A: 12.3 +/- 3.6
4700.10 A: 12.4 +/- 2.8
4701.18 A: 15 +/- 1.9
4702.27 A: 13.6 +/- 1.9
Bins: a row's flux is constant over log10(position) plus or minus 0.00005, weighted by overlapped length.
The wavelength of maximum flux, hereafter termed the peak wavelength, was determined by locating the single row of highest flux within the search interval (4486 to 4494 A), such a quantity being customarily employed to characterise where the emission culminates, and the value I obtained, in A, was 4488.56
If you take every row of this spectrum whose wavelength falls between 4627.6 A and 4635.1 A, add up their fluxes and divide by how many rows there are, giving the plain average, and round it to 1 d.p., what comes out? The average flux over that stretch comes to 16.2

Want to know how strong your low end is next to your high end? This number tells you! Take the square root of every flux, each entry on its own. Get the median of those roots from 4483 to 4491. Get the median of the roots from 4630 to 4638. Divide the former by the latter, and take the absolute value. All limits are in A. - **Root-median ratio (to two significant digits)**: 0.93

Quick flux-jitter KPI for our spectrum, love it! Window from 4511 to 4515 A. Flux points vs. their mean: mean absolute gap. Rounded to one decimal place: 1.7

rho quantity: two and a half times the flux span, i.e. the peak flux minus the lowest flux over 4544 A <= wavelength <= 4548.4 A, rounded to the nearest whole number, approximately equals 10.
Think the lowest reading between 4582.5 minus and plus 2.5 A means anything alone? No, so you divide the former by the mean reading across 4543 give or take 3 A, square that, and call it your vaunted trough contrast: 0.7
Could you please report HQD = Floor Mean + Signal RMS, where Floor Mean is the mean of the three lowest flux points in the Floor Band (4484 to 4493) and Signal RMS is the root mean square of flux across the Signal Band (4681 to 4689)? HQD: 24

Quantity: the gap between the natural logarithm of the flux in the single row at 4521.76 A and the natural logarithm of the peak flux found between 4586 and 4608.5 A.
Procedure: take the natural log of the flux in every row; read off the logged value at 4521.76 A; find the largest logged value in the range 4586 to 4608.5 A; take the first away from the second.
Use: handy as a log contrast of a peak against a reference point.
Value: 0.4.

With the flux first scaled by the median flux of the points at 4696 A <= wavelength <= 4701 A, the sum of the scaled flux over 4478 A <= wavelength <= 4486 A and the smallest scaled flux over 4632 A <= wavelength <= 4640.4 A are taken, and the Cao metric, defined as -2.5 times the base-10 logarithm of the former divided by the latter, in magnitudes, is -2.4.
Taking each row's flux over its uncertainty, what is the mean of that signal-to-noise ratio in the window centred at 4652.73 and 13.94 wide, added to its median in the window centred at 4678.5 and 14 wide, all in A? 12.9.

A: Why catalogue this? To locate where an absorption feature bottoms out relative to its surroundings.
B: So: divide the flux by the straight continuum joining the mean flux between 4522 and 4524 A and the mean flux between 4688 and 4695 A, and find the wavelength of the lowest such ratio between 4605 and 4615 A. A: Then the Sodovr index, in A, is 4606.88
